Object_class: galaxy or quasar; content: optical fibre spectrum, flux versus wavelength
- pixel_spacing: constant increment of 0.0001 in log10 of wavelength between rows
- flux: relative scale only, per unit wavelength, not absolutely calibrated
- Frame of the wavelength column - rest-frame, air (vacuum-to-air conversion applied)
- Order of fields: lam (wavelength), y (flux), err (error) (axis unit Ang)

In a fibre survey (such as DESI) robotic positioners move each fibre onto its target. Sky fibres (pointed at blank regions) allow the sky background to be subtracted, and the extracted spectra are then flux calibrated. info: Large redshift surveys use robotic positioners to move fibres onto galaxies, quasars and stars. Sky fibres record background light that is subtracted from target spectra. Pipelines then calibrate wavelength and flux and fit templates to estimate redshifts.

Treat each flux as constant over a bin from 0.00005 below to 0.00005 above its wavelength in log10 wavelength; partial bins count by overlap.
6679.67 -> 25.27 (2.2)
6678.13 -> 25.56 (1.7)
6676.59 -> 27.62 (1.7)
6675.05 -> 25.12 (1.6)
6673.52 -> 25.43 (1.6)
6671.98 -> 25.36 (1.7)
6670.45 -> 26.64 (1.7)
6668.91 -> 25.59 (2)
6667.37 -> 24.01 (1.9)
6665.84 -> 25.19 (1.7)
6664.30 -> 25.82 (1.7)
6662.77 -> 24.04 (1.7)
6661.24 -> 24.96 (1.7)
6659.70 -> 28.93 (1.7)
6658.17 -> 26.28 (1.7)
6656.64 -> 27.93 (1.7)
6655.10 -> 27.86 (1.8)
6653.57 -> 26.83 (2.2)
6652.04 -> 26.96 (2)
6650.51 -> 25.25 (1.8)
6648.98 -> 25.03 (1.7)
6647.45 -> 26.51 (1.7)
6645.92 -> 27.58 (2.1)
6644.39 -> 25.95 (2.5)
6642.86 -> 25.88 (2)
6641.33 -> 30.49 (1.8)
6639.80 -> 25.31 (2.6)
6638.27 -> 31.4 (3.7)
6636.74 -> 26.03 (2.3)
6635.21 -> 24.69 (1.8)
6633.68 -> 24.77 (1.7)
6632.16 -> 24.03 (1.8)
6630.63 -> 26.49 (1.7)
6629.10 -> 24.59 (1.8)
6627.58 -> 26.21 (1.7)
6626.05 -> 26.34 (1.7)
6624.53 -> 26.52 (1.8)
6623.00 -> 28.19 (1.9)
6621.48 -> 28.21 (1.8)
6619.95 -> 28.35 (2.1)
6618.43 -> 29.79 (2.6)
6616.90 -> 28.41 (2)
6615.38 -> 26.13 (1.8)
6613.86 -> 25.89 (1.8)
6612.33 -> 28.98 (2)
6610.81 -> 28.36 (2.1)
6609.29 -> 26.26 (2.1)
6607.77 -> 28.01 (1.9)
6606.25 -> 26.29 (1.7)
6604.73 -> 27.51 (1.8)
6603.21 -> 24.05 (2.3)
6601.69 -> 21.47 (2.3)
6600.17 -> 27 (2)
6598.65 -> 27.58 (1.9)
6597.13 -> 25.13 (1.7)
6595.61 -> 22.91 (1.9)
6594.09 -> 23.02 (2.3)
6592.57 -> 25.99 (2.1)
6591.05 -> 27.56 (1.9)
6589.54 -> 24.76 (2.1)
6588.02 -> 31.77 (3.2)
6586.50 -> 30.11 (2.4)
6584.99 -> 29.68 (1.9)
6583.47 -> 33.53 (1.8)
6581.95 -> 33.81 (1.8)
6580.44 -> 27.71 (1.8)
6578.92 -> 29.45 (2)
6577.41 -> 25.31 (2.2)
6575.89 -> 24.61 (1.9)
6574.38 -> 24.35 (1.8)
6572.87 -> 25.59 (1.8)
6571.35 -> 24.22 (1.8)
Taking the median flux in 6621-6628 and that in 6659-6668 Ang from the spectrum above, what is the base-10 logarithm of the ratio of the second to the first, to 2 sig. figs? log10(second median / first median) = -0.024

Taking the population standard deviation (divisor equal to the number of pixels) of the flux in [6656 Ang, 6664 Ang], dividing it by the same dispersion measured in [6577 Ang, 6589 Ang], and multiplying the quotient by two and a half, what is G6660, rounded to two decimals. 1.69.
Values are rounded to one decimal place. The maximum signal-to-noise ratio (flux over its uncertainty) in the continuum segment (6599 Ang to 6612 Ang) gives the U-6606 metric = 15.5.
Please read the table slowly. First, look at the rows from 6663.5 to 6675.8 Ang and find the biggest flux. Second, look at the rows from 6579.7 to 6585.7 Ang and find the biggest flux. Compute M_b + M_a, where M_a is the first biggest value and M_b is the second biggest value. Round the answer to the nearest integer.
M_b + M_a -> 60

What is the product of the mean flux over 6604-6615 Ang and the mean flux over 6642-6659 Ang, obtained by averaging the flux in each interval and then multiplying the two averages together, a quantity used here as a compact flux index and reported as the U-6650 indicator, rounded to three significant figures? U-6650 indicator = 726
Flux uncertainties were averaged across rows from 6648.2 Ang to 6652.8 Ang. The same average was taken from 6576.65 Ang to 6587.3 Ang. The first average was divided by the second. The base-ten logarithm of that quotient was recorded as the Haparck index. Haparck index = -0.035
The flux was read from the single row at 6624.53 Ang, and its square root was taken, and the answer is 5.15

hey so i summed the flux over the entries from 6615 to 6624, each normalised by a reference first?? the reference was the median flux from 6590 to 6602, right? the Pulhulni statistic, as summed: 6.6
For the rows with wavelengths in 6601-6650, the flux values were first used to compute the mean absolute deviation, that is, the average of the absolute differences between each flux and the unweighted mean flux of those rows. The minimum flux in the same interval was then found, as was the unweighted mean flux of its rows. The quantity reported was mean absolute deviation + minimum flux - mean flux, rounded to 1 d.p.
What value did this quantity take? -3.6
